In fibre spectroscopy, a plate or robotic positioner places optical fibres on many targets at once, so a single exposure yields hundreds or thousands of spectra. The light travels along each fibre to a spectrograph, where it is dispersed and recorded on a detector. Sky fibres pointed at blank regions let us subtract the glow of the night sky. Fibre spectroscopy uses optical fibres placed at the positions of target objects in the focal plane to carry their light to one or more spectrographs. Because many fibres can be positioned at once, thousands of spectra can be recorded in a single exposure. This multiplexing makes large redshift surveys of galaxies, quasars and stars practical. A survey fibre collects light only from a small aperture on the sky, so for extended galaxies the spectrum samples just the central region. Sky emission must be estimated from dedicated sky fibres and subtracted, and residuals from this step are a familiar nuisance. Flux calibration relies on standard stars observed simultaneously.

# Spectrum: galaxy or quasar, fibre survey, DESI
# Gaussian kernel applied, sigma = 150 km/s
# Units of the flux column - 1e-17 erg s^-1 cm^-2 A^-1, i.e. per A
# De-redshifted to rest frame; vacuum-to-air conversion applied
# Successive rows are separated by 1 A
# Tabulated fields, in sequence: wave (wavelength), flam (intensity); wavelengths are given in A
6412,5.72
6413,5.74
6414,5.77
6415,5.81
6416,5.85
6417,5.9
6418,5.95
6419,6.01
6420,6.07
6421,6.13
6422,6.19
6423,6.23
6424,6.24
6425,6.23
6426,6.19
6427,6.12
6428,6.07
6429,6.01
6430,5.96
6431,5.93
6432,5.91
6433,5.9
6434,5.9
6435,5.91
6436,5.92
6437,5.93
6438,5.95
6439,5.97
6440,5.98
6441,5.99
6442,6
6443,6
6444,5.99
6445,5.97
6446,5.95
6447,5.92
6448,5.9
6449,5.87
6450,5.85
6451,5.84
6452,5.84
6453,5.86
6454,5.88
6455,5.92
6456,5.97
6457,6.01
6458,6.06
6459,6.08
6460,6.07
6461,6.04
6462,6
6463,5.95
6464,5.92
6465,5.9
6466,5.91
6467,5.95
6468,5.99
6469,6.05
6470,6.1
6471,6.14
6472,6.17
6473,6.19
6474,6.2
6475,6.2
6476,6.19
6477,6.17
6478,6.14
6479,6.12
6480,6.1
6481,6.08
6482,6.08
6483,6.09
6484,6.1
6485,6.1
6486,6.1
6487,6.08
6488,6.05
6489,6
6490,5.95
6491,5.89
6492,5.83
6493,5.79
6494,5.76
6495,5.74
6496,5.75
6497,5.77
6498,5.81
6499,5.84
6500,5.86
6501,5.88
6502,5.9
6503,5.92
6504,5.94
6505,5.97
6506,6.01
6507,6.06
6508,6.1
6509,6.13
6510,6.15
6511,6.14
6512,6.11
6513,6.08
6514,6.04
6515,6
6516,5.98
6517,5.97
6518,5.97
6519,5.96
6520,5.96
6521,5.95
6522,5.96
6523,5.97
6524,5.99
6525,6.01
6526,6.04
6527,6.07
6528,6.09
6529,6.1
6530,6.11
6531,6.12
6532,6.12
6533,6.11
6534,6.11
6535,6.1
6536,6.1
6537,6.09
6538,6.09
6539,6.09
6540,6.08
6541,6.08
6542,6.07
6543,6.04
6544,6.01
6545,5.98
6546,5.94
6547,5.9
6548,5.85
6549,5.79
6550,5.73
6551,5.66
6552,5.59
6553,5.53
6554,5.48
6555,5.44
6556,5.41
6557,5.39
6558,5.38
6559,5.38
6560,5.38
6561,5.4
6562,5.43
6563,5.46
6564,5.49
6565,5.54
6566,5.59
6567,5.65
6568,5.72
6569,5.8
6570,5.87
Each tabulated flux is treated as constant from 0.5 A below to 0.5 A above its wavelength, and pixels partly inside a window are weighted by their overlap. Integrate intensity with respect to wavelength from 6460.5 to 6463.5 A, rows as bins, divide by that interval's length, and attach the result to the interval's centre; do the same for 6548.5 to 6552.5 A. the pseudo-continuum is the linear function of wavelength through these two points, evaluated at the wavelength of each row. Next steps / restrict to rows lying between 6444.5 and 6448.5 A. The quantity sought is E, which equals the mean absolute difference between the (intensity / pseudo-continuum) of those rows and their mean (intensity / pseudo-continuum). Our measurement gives 0.004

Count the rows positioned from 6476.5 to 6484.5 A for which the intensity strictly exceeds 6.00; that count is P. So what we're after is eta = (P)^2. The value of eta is 64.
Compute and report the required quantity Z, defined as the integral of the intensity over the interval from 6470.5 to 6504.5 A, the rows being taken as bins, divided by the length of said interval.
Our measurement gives 6.00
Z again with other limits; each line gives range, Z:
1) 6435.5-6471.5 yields 5.96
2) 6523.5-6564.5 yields 5.83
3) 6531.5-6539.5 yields 6.10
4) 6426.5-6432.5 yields 6.00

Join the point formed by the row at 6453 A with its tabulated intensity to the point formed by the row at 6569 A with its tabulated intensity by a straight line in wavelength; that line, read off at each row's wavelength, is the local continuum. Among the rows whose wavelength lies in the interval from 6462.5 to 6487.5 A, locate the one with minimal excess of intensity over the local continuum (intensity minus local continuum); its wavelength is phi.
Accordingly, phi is 6465 A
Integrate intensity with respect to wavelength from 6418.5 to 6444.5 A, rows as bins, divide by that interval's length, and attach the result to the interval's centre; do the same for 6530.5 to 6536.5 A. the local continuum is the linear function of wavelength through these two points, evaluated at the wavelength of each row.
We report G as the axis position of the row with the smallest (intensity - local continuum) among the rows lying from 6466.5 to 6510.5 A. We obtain 6495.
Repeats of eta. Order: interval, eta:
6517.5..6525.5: 1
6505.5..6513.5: 64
